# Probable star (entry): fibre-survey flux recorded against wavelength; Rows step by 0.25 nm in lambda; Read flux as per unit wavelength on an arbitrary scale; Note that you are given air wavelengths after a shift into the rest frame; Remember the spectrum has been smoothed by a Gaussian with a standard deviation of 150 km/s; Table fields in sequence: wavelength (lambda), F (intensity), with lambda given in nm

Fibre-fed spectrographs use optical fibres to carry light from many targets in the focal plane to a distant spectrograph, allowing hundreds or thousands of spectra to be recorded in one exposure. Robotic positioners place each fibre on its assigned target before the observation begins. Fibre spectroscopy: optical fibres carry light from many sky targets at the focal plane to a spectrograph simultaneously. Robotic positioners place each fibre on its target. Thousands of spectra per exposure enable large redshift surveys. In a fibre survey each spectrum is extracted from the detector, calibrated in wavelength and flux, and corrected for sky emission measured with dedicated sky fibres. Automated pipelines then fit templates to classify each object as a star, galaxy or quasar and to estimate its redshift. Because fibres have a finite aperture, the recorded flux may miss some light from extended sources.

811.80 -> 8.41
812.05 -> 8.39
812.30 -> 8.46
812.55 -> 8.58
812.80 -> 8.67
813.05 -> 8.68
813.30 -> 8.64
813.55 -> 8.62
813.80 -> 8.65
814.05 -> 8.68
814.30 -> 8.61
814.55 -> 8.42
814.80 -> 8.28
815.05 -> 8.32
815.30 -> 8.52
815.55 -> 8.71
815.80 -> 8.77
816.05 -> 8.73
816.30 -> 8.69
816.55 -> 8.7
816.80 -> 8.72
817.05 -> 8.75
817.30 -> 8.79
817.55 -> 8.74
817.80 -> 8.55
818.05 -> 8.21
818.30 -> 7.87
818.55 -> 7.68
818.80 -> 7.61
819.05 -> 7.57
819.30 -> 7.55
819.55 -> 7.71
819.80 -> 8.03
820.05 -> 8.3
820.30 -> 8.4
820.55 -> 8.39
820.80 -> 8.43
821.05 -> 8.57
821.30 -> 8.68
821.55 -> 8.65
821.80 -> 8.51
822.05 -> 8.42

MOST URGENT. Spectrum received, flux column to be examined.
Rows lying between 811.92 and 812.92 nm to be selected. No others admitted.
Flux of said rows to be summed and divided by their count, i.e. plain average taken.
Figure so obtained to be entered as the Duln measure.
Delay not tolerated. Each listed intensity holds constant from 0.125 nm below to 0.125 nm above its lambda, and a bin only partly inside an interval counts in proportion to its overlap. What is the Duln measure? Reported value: 8.5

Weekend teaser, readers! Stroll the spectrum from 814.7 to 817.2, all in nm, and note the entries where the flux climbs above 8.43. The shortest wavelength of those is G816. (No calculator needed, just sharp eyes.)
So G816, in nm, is 815.30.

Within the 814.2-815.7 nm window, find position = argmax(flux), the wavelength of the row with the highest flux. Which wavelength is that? 815.55 nm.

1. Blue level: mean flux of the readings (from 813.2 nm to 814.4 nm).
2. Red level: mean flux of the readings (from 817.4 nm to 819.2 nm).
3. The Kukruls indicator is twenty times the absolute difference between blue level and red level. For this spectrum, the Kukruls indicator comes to 12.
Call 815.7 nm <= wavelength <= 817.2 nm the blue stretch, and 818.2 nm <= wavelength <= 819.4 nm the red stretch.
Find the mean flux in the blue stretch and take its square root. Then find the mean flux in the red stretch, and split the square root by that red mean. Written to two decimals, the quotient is 0.39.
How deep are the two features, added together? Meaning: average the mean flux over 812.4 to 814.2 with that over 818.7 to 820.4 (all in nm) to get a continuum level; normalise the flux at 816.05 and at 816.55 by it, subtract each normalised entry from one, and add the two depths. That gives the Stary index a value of -0.11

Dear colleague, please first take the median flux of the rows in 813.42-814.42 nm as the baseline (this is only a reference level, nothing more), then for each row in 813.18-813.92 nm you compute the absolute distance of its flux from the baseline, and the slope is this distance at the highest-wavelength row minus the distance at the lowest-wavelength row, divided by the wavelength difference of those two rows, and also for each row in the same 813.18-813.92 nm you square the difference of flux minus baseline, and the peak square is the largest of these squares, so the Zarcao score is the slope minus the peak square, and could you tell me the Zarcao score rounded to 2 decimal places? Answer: 0.02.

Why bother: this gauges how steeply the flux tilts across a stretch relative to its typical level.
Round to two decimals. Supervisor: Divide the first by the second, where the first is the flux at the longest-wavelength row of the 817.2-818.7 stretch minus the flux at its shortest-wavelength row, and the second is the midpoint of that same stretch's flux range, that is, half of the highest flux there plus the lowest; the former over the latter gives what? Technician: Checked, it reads -0.13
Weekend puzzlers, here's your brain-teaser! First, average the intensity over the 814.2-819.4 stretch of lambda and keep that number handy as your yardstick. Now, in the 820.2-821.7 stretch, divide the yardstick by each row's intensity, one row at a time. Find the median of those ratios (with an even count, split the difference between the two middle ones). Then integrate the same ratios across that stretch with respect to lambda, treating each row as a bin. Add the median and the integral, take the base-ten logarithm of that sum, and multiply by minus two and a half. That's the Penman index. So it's -0.98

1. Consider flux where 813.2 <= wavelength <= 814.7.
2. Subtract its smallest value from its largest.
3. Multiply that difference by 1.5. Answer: 0.39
